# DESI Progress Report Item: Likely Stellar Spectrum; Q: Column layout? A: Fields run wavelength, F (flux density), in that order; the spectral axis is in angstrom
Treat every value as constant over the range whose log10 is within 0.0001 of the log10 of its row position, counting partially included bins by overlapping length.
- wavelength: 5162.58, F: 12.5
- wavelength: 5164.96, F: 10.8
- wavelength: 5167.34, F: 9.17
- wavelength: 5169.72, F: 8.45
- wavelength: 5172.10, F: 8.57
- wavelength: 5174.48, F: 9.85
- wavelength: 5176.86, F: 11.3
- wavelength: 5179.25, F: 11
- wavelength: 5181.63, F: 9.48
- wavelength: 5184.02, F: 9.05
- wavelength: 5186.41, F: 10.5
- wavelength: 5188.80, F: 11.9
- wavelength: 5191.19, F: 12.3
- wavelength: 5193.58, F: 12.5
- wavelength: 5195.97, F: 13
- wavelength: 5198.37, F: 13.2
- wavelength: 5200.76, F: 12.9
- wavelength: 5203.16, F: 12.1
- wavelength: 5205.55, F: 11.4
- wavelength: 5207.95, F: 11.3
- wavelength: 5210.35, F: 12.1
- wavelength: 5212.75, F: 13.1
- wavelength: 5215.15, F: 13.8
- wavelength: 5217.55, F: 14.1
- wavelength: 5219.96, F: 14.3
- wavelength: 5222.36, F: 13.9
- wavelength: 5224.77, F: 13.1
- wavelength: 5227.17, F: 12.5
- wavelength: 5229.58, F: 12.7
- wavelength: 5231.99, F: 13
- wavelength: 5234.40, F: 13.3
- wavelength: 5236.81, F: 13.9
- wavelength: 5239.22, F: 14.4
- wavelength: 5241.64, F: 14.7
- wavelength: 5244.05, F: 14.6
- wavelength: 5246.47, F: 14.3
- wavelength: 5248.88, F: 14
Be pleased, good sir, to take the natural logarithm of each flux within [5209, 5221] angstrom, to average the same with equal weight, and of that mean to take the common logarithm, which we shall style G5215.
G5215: 0.41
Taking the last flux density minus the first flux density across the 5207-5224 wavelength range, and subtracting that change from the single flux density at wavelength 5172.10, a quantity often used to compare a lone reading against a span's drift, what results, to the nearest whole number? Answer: 6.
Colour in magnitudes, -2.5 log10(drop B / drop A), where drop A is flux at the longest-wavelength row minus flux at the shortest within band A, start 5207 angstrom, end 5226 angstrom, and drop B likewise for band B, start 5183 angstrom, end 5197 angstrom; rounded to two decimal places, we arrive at -0.85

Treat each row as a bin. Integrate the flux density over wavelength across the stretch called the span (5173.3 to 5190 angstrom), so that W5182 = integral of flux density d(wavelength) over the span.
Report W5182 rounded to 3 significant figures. 174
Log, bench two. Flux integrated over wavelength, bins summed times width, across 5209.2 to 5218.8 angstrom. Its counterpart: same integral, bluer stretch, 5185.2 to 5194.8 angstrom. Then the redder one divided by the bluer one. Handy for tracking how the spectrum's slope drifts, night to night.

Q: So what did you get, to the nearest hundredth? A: 1.13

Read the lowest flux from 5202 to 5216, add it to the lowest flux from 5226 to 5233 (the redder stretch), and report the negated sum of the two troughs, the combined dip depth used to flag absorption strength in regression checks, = -23.8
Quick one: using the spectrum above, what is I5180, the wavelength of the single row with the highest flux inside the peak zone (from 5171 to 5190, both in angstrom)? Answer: 5188.80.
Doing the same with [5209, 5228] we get 5219.96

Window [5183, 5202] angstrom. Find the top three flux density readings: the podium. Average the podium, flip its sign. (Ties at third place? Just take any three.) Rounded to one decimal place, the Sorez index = -13.0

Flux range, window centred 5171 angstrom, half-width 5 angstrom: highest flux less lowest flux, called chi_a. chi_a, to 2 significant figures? 1.4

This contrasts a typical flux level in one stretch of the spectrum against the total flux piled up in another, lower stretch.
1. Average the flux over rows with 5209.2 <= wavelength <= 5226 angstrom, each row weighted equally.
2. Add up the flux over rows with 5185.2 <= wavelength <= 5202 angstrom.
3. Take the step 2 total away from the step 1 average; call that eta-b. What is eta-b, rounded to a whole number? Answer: -73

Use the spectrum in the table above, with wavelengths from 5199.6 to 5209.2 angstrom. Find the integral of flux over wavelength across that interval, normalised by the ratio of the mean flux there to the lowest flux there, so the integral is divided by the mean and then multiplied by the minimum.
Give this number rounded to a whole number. 108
